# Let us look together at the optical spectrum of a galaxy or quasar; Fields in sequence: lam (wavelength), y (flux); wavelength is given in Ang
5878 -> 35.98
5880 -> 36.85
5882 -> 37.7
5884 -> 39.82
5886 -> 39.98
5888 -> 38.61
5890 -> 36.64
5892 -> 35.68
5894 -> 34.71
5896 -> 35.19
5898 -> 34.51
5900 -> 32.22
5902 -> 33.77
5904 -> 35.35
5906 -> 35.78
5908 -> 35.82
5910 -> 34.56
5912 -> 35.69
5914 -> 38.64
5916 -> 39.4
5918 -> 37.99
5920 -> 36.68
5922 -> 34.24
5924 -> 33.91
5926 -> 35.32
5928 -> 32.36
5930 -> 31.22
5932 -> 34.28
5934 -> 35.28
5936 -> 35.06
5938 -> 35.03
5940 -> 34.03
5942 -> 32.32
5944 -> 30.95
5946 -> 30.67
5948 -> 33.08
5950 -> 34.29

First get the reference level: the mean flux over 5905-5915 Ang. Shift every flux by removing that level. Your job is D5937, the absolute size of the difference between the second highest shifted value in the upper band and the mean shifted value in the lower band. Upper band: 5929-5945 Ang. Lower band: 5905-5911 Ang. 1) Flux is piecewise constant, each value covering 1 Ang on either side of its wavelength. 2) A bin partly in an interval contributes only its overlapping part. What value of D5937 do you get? 0.3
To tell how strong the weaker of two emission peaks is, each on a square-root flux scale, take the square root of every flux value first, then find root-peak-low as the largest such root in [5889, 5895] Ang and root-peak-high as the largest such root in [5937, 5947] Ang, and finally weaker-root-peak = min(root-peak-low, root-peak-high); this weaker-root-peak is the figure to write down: 5.92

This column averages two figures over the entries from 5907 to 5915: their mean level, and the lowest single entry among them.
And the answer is 35.4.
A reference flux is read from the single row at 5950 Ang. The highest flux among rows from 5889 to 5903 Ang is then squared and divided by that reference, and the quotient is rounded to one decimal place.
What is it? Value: 39.2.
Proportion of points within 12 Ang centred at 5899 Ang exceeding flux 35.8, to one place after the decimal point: 0.0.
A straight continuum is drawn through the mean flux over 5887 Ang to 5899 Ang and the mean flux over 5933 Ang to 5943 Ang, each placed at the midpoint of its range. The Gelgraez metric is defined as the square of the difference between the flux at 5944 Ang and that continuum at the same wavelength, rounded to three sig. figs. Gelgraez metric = 10.2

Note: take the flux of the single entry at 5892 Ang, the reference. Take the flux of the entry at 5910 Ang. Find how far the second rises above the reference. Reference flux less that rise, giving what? 36.8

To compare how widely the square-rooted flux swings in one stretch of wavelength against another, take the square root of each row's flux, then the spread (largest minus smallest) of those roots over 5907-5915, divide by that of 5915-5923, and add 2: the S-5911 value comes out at 2.79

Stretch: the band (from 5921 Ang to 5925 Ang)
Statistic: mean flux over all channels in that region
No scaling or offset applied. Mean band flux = 34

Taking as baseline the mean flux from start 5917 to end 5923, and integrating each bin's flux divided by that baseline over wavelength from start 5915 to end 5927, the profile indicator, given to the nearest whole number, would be 12 Ang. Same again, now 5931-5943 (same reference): 11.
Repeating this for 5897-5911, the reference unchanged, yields 13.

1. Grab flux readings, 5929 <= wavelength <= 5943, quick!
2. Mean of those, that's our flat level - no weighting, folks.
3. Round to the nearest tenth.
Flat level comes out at 33.9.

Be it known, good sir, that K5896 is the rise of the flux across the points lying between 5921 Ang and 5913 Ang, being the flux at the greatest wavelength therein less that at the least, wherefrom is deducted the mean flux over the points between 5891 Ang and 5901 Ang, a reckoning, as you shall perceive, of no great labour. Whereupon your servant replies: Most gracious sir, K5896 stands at -36.4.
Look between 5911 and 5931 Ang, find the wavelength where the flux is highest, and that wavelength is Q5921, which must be 5916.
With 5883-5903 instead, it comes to 5886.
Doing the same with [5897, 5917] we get 5916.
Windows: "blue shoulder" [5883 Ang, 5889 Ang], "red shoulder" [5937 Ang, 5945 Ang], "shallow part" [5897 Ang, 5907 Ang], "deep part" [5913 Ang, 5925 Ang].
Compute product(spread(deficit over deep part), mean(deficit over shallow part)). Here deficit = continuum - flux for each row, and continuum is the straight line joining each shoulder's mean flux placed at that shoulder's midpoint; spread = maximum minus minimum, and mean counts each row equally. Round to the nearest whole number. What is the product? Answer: 15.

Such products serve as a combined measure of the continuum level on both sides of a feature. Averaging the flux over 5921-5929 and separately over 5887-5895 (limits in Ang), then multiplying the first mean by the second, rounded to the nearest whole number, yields 1236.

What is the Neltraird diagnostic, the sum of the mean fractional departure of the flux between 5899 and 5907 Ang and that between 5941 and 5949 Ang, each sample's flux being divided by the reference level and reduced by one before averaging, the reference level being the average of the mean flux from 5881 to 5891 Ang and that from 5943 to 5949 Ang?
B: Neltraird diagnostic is -0.12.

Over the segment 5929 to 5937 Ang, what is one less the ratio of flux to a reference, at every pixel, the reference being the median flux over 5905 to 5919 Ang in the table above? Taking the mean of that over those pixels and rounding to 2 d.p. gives 0.05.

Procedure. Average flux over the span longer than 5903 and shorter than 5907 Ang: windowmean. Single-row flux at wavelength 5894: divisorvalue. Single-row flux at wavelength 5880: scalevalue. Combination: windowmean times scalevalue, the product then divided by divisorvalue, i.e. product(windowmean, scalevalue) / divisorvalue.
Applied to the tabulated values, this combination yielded 38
